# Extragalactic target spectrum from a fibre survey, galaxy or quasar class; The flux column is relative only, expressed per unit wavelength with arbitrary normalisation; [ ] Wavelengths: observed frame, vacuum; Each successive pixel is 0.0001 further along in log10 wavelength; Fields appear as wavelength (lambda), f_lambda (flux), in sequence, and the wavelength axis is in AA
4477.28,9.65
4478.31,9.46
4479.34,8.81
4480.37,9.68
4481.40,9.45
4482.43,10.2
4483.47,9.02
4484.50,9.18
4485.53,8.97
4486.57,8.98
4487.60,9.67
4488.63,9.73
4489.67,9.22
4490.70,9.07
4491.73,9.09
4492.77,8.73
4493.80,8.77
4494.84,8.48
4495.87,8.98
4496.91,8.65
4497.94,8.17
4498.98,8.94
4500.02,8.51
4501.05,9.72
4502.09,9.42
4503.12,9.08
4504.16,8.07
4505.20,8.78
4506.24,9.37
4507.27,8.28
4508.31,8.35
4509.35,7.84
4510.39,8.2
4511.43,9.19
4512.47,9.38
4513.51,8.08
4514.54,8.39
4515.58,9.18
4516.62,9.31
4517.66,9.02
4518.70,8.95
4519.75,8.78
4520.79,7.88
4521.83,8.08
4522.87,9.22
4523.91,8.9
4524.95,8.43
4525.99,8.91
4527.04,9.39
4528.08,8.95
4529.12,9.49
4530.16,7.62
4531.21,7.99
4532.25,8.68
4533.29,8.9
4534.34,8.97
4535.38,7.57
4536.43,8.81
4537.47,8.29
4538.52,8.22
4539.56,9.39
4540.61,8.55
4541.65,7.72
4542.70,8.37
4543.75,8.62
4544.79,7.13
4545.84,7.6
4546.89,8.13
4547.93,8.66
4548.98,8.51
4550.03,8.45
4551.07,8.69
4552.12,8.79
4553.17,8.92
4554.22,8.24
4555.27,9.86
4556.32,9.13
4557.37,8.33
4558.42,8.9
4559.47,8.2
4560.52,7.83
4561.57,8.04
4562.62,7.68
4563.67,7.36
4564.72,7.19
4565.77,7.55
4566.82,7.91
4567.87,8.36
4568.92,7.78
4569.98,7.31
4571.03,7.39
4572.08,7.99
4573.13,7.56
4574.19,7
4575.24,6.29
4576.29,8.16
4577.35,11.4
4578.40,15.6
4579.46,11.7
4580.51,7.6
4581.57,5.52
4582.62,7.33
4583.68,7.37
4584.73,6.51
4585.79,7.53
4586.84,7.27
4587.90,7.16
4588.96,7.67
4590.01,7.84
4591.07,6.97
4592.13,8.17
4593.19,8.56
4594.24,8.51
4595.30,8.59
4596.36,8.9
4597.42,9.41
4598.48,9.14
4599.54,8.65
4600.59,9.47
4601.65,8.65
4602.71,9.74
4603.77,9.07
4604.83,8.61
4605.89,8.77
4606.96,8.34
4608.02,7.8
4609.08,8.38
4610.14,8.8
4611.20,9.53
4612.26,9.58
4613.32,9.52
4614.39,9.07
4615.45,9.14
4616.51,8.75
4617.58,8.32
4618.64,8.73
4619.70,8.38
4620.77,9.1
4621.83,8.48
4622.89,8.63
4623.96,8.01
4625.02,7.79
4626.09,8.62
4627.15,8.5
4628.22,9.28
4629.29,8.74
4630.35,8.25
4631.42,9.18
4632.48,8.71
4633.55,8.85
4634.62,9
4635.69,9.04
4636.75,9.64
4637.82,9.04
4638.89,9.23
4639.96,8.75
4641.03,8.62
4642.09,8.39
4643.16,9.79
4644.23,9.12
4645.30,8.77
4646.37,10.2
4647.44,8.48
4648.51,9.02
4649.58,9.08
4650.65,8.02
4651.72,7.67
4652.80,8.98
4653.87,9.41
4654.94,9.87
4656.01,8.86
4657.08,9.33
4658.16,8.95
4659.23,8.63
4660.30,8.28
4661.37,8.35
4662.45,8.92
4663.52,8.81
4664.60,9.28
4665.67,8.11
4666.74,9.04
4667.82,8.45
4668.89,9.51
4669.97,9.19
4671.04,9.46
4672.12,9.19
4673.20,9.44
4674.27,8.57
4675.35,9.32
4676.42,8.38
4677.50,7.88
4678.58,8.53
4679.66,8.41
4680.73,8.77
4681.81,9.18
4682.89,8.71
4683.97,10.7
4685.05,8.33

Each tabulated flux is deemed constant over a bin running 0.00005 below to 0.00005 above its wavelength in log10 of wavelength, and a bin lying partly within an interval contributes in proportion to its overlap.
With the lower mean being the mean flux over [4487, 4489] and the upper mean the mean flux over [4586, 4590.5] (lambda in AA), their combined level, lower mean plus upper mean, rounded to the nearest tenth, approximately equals 17.2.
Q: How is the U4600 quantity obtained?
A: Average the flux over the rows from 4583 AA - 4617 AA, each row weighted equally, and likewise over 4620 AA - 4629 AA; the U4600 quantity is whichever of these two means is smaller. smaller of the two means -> 8.48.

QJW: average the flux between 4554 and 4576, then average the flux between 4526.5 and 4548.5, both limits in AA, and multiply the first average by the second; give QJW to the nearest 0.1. 66.6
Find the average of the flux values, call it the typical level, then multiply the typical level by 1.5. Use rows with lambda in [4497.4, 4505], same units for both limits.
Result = 13.3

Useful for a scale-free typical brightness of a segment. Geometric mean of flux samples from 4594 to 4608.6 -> 8.82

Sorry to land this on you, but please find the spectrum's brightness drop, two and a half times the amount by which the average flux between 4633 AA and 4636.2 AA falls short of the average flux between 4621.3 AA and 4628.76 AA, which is -1.2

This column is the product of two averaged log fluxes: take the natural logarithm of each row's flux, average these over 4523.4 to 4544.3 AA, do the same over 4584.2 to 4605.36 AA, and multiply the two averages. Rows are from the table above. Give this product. 4.54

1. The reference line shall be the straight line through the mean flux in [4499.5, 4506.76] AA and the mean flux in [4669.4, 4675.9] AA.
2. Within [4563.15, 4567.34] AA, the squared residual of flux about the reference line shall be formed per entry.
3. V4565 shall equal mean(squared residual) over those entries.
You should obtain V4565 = 2.5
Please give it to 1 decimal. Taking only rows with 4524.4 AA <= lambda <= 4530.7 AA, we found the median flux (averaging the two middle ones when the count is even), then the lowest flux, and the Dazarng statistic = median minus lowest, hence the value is 1.3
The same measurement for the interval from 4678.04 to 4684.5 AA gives 0.3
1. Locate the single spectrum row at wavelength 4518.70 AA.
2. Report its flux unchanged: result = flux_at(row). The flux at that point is 8.95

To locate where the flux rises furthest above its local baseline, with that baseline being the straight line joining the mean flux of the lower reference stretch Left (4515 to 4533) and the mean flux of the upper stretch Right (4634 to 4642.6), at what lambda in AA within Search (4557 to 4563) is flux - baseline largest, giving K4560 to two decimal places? 4558.42 AA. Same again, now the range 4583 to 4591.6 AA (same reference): 4590.01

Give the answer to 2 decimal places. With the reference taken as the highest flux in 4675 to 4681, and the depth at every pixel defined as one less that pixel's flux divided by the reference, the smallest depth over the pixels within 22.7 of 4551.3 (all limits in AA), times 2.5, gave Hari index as -0.14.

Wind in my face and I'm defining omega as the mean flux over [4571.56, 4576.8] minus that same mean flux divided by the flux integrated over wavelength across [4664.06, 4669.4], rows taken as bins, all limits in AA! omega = 7.24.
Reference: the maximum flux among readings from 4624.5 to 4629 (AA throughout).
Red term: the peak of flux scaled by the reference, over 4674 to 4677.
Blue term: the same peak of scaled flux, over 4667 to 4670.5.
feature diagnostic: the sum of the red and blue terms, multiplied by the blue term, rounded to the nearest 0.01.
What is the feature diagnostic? 2.08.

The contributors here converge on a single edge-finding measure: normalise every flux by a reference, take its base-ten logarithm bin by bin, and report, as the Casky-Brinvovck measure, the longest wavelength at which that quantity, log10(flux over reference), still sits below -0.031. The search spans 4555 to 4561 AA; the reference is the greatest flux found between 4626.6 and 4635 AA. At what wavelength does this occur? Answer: 4560.52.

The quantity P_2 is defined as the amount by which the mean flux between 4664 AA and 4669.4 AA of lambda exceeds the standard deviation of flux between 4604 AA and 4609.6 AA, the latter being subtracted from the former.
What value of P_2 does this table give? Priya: 8.5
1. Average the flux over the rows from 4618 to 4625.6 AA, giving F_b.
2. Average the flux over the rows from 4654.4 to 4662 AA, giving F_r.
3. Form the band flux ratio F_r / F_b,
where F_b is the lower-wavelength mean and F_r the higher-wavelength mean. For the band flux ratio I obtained 1.053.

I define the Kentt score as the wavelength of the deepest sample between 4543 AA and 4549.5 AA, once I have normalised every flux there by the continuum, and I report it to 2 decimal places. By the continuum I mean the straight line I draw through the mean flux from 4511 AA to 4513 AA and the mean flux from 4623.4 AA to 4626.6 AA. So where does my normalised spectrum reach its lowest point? 4544.79 AA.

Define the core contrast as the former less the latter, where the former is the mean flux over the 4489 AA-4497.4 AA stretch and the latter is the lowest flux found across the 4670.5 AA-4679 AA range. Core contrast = 1.0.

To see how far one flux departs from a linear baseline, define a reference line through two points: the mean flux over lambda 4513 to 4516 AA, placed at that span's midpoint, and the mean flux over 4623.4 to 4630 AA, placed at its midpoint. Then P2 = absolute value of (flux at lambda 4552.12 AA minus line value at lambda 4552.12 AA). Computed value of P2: 0.26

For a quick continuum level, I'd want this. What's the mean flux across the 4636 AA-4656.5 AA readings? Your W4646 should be 9.00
